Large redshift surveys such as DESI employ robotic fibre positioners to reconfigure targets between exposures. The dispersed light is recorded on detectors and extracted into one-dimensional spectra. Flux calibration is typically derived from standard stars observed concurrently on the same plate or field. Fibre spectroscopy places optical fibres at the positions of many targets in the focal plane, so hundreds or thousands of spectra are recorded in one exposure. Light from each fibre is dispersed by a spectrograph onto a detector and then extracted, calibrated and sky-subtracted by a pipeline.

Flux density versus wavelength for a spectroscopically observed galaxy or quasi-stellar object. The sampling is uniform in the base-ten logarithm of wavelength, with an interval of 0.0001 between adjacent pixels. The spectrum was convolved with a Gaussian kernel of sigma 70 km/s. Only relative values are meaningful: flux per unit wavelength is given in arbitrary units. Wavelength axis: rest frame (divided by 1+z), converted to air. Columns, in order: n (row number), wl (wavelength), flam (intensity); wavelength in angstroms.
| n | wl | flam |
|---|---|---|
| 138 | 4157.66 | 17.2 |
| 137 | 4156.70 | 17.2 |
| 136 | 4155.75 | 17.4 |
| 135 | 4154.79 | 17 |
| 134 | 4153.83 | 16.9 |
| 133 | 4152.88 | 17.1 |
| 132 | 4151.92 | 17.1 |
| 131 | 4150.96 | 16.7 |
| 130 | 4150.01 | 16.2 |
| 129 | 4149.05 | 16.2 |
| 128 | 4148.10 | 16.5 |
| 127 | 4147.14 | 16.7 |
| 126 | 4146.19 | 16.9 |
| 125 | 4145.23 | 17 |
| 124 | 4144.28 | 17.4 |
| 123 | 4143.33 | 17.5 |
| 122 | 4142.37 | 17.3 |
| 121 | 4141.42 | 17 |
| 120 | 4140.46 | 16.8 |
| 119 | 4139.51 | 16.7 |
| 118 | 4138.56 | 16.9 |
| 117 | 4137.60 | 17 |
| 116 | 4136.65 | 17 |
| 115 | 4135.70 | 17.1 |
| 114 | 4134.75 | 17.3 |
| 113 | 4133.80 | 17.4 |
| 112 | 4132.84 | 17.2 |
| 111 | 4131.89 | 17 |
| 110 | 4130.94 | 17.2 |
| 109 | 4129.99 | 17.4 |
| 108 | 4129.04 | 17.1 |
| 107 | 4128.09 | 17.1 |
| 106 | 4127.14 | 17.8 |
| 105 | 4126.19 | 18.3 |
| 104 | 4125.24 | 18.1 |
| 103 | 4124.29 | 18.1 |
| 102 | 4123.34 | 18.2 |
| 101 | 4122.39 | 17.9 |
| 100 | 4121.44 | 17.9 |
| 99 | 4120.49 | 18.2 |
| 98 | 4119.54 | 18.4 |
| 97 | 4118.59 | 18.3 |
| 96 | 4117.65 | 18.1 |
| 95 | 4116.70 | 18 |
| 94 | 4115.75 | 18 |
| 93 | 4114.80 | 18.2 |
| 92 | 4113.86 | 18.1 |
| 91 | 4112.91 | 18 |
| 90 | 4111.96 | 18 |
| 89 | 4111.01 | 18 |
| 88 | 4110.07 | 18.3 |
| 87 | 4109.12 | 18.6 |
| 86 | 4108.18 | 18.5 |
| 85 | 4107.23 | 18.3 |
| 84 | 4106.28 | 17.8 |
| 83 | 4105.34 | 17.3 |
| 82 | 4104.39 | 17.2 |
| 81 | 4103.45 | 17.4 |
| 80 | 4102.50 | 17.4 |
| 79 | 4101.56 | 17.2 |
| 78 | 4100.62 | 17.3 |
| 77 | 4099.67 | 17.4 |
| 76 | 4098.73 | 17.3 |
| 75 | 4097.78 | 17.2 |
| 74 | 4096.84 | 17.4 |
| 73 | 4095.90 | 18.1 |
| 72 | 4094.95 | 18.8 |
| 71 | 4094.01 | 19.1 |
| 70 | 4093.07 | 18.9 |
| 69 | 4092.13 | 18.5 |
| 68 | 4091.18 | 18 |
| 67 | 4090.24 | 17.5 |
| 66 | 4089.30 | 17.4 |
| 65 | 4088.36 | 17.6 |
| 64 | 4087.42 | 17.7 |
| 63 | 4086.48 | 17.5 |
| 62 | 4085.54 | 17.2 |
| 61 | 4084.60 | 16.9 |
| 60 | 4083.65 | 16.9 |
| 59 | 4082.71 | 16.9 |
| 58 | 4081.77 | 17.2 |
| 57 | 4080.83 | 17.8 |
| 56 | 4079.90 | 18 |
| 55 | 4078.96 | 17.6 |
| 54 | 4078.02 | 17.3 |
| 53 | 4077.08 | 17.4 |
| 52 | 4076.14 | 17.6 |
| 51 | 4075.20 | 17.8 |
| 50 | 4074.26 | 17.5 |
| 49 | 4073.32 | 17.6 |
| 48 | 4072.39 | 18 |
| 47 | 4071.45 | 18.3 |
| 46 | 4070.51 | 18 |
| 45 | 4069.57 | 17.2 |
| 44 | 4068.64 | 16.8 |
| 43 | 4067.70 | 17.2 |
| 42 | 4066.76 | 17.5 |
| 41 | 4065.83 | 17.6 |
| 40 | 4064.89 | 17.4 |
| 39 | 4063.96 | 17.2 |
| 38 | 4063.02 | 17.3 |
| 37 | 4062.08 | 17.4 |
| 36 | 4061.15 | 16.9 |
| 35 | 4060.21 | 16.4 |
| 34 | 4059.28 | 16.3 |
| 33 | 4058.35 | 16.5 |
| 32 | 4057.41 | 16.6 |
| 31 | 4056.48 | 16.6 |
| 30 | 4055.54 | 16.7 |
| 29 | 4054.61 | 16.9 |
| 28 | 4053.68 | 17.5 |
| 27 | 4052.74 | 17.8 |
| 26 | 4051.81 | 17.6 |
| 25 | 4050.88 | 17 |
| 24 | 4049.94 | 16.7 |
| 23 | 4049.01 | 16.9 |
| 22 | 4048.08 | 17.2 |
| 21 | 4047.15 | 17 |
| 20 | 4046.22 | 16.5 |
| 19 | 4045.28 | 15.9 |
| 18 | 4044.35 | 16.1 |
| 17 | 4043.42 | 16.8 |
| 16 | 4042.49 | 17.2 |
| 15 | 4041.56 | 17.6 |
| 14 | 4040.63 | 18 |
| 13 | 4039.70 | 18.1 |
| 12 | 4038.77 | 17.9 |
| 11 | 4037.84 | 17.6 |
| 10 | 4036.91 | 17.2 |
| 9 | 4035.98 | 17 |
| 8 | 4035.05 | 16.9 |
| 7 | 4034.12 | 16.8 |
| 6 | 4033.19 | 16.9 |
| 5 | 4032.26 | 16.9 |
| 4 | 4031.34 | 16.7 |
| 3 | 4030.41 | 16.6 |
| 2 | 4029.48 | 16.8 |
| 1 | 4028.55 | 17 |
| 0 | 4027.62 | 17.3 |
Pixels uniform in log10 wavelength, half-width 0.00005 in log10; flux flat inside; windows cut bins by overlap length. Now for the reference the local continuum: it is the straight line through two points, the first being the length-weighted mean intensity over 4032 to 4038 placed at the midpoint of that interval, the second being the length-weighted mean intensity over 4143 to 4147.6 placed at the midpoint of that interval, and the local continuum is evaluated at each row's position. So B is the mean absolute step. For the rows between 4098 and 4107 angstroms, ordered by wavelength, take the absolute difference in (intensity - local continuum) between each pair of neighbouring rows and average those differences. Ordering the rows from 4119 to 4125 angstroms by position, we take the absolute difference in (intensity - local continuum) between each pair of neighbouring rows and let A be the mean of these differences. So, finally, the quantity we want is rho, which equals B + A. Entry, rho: 0.34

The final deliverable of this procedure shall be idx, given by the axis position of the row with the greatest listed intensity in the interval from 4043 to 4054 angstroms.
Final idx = 4052.74 angstroms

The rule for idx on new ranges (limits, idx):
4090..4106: 4094.01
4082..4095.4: 4094.01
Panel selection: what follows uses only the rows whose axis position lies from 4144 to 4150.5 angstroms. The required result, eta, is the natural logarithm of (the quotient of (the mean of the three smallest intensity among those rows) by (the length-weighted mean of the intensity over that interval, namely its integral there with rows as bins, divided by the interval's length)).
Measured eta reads -0.024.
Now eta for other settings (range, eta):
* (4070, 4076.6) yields -0.014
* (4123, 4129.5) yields -0.027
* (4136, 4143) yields -0.010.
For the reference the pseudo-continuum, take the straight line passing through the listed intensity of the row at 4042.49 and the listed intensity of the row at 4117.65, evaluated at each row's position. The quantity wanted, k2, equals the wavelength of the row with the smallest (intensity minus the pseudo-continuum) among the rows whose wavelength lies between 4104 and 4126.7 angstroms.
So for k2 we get 4104.39 angstroms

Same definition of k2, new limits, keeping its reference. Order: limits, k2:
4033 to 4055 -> 4045.28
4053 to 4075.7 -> 4059.28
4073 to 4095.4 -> 4084.60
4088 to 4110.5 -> 4104.39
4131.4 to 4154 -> 4150.01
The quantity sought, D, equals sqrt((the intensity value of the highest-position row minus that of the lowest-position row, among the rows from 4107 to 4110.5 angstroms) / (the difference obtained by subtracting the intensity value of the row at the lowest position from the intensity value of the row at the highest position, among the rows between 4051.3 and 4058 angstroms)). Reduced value 0.00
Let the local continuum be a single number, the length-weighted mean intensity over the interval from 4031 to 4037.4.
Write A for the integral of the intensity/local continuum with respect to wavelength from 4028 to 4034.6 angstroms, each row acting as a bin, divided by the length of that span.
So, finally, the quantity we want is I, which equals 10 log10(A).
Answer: -0.03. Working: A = 0.99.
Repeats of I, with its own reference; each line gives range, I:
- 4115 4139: 0.18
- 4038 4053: 0.06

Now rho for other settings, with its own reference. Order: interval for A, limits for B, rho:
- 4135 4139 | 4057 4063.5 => 0.32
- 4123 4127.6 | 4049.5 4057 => 0.53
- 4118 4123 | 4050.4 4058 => 0.44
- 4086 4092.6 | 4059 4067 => 0.49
